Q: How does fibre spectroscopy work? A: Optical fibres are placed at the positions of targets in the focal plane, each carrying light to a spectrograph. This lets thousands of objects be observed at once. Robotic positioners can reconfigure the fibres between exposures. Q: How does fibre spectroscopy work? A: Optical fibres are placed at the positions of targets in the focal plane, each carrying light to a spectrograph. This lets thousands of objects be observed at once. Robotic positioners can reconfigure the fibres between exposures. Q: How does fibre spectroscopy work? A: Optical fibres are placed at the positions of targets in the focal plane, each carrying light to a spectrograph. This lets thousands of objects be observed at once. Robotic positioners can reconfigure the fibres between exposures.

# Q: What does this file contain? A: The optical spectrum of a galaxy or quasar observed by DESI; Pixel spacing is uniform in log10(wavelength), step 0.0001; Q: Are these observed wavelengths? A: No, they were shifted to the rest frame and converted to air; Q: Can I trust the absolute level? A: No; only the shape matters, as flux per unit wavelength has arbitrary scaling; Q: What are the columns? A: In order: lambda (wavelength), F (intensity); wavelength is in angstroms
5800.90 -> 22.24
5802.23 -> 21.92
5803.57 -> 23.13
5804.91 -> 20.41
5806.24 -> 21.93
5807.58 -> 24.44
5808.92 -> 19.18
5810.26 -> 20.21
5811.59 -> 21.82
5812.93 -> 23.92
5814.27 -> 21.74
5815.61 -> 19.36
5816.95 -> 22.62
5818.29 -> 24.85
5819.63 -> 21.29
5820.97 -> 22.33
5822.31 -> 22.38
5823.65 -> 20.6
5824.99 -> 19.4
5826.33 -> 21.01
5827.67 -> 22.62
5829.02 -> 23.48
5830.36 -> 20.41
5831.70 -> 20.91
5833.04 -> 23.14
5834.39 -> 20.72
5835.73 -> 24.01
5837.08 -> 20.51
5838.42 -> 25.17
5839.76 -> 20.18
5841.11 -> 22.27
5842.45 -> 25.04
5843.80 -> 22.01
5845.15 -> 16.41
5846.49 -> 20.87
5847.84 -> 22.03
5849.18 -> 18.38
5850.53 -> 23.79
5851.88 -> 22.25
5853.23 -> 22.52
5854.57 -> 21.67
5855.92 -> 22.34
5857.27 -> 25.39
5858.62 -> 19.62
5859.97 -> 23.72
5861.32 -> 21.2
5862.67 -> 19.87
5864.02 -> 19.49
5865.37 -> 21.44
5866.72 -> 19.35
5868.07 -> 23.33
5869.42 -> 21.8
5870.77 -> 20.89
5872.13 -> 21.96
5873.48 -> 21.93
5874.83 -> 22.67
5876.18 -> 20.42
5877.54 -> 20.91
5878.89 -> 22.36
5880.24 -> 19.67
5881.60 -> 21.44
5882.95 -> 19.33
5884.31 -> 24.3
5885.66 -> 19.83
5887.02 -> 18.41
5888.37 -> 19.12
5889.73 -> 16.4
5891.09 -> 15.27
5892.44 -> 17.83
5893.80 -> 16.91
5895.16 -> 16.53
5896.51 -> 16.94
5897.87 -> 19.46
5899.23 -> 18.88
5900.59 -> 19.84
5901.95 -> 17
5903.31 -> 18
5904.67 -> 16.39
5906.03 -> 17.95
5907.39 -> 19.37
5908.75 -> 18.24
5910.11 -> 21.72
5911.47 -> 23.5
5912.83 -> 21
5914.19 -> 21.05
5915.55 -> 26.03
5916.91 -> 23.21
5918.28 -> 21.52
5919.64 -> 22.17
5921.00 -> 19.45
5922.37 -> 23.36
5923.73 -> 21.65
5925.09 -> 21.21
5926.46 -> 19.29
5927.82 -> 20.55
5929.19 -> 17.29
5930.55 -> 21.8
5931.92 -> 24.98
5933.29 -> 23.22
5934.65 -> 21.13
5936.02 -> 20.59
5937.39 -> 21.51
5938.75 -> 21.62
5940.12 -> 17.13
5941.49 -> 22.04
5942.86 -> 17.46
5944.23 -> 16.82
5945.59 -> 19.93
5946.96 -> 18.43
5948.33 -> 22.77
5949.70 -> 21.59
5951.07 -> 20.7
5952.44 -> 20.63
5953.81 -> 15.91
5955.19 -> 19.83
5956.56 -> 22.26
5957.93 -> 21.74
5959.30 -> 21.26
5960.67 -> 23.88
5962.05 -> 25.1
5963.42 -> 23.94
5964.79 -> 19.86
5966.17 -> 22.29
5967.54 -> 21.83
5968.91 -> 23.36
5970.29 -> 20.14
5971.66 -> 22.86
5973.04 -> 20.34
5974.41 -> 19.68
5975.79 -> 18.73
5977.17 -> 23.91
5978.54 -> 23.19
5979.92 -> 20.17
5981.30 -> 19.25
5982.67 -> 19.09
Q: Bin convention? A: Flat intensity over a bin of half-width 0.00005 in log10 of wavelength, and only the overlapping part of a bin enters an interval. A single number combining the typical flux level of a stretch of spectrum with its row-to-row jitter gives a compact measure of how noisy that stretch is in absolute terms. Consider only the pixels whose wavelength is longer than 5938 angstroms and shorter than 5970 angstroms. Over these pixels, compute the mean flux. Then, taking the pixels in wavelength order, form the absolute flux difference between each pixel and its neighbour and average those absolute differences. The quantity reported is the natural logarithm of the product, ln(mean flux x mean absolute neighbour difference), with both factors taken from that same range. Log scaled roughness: 3.9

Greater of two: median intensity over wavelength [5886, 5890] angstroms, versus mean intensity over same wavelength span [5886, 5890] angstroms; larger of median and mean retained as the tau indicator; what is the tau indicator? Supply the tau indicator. 18.4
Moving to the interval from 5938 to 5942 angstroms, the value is 21.6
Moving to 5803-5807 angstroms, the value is 21.9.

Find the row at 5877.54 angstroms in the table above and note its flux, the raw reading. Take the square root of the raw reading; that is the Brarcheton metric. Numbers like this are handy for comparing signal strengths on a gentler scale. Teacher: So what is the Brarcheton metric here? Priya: 4.6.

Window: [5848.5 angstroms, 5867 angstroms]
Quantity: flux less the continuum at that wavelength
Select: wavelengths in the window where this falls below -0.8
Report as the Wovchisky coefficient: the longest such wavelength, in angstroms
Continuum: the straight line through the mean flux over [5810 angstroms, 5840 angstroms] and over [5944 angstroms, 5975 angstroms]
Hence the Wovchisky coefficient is 5866.72 angstroms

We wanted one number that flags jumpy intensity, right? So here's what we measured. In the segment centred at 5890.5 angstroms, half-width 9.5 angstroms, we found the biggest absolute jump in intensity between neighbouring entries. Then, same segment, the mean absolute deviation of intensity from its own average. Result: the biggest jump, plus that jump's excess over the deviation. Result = 8.2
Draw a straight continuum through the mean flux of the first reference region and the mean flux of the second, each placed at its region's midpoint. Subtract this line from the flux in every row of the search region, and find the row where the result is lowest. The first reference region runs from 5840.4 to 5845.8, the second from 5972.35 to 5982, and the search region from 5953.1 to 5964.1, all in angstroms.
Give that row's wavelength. 5953.81 angstroms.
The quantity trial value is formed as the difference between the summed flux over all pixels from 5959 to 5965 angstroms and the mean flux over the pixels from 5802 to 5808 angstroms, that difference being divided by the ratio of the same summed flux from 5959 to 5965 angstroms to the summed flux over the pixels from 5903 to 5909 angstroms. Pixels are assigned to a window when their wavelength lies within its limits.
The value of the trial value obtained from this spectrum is 72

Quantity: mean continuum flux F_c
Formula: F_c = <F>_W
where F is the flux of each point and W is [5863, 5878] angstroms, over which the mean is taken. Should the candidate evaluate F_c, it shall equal 21.3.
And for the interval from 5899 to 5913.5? 19.3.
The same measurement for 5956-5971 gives 22.3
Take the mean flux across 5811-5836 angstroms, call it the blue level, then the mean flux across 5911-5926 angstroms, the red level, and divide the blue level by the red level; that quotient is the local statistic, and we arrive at 0.99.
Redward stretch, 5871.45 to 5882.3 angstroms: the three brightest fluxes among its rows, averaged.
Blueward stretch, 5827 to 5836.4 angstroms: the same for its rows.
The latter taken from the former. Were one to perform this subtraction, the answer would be -1.21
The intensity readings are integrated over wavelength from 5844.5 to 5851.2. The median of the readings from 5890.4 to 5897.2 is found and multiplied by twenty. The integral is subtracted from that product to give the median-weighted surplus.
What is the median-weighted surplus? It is 202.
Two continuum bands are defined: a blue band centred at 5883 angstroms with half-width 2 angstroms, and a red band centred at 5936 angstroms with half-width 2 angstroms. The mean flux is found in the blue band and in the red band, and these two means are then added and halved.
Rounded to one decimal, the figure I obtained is 21.4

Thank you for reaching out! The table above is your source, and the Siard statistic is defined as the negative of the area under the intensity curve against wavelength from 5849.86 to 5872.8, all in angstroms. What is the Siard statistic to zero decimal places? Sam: -500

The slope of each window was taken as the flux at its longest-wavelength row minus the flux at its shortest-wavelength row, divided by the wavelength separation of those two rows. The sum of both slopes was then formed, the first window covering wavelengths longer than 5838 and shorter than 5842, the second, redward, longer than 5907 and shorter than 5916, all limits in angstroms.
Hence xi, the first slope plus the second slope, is -0.26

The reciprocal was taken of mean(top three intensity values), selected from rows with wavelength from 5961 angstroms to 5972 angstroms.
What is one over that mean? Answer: 0.0414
